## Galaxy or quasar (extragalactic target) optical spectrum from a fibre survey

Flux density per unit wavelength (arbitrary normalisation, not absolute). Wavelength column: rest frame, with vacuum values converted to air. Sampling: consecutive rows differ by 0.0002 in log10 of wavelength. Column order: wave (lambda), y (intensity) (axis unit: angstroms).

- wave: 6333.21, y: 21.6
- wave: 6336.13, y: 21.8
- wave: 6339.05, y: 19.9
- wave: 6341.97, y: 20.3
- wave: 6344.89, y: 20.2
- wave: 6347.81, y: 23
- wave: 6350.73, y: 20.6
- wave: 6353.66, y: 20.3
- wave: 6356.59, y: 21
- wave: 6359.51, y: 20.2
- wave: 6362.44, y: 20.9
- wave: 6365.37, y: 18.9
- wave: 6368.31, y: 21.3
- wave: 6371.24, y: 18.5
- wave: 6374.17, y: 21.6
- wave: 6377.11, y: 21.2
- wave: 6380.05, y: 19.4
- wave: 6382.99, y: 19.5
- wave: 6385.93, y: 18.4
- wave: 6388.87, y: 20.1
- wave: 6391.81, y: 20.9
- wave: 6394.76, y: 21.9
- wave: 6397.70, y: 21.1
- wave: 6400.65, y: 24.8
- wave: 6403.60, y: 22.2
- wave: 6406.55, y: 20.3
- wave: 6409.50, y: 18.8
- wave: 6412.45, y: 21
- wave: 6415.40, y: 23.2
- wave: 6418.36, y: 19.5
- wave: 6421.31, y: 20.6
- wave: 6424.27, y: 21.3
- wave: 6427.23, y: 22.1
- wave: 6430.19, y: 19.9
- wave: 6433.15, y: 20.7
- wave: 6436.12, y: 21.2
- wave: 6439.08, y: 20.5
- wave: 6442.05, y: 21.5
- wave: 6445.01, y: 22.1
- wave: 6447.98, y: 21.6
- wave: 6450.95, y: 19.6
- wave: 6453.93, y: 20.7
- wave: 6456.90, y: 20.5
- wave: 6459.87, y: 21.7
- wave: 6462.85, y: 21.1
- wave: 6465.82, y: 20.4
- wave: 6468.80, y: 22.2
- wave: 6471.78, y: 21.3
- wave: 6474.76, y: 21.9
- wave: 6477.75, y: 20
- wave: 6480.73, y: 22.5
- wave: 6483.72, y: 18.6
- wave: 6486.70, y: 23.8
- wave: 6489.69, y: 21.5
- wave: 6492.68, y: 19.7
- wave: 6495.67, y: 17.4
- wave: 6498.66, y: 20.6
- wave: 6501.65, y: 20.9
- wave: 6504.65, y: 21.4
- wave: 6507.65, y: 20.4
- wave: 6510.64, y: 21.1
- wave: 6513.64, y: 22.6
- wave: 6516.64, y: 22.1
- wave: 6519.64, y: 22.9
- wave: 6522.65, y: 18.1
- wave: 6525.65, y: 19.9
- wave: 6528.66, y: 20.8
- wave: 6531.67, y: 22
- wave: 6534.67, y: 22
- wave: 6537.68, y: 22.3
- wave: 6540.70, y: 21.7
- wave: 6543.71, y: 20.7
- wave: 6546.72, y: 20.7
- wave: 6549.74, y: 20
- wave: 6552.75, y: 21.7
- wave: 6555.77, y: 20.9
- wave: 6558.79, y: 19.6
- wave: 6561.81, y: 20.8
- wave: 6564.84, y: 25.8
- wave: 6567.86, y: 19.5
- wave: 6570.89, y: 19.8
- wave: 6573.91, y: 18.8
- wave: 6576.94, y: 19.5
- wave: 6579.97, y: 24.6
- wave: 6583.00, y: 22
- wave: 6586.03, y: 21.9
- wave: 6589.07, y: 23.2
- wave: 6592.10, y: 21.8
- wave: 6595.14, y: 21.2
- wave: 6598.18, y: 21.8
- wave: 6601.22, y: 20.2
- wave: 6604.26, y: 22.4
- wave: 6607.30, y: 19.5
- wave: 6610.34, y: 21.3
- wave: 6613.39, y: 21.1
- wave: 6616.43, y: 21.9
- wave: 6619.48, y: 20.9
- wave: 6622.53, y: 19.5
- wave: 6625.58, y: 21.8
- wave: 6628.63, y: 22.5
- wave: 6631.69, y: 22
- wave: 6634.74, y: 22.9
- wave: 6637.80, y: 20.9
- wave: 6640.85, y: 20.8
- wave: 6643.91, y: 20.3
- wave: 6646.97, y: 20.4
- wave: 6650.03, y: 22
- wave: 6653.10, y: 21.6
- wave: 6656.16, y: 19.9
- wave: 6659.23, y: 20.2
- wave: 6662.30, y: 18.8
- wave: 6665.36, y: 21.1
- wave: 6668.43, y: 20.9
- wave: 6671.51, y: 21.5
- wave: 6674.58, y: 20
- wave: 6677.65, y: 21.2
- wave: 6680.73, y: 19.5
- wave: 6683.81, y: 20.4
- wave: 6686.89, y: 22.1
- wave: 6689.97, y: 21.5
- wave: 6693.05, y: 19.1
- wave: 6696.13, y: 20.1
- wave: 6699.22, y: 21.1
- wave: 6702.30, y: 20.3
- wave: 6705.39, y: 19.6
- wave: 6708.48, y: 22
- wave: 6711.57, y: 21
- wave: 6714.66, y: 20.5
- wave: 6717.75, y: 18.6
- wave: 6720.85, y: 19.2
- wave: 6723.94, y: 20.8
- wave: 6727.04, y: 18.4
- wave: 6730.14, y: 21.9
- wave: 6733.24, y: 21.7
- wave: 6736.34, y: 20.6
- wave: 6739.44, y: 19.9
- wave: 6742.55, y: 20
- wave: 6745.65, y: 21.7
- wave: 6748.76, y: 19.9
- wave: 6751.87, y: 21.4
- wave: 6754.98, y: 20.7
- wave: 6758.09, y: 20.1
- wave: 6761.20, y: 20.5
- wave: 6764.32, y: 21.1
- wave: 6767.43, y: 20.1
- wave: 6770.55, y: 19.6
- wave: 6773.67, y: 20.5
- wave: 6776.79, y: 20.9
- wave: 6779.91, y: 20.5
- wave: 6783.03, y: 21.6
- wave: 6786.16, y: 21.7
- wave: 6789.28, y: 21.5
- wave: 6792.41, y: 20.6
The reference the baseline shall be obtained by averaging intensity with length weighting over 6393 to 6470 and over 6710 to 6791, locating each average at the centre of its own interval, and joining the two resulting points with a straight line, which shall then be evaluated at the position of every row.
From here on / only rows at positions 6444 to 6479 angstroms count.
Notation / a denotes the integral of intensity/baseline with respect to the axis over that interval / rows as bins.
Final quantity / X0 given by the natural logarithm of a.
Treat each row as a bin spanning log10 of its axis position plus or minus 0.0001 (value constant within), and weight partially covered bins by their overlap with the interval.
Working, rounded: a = 35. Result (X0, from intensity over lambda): 3.6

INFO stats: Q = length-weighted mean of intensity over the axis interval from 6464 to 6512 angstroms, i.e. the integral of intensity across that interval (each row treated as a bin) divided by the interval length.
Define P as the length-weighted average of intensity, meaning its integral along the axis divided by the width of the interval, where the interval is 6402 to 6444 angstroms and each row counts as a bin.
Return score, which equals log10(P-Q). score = -1.08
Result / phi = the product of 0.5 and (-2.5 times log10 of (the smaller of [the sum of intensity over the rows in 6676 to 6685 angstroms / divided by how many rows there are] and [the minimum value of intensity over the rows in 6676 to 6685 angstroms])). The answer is -1.61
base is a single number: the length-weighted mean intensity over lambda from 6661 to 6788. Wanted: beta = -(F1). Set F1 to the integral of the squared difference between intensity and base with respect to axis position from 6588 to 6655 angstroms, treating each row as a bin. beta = -106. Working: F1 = 106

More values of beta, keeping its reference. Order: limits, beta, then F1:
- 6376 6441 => -136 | 136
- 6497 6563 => -95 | 95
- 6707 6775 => -64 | 64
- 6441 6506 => -128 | 128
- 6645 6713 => -59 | 59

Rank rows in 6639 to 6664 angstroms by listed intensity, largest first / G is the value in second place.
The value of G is 21.6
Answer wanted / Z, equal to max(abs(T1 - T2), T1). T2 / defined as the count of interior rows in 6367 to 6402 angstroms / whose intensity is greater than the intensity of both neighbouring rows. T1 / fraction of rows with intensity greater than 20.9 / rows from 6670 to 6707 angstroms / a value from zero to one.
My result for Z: 2.58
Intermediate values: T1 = 0.42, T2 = 3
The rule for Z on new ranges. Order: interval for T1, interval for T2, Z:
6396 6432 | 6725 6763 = 2.42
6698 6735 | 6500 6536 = 2.58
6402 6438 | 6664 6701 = 2.50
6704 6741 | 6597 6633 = 3.67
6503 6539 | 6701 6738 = 2.33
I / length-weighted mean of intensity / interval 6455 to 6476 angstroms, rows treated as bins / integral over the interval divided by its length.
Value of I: 21.3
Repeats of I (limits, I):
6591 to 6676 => 21.0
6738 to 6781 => 20.5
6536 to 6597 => 21.3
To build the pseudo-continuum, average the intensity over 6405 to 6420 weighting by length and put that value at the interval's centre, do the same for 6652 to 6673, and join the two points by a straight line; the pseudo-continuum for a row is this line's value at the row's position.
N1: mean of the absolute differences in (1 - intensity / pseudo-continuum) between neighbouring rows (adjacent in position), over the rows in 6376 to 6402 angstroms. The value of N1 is 0.067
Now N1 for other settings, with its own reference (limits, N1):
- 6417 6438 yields 0.049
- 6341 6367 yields 0.059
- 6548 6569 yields 0.132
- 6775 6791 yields 0.022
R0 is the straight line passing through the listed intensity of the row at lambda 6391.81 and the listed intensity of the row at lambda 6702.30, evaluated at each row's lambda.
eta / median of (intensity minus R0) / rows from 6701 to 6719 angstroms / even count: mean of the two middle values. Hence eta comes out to 0.11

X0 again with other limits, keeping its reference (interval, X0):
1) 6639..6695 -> 4.0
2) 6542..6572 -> 3.4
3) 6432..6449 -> 2.8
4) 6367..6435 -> 4.2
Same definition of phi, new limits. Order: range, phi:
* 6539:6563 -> -1.62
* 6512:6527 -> -1.57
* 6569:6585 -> -1.59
